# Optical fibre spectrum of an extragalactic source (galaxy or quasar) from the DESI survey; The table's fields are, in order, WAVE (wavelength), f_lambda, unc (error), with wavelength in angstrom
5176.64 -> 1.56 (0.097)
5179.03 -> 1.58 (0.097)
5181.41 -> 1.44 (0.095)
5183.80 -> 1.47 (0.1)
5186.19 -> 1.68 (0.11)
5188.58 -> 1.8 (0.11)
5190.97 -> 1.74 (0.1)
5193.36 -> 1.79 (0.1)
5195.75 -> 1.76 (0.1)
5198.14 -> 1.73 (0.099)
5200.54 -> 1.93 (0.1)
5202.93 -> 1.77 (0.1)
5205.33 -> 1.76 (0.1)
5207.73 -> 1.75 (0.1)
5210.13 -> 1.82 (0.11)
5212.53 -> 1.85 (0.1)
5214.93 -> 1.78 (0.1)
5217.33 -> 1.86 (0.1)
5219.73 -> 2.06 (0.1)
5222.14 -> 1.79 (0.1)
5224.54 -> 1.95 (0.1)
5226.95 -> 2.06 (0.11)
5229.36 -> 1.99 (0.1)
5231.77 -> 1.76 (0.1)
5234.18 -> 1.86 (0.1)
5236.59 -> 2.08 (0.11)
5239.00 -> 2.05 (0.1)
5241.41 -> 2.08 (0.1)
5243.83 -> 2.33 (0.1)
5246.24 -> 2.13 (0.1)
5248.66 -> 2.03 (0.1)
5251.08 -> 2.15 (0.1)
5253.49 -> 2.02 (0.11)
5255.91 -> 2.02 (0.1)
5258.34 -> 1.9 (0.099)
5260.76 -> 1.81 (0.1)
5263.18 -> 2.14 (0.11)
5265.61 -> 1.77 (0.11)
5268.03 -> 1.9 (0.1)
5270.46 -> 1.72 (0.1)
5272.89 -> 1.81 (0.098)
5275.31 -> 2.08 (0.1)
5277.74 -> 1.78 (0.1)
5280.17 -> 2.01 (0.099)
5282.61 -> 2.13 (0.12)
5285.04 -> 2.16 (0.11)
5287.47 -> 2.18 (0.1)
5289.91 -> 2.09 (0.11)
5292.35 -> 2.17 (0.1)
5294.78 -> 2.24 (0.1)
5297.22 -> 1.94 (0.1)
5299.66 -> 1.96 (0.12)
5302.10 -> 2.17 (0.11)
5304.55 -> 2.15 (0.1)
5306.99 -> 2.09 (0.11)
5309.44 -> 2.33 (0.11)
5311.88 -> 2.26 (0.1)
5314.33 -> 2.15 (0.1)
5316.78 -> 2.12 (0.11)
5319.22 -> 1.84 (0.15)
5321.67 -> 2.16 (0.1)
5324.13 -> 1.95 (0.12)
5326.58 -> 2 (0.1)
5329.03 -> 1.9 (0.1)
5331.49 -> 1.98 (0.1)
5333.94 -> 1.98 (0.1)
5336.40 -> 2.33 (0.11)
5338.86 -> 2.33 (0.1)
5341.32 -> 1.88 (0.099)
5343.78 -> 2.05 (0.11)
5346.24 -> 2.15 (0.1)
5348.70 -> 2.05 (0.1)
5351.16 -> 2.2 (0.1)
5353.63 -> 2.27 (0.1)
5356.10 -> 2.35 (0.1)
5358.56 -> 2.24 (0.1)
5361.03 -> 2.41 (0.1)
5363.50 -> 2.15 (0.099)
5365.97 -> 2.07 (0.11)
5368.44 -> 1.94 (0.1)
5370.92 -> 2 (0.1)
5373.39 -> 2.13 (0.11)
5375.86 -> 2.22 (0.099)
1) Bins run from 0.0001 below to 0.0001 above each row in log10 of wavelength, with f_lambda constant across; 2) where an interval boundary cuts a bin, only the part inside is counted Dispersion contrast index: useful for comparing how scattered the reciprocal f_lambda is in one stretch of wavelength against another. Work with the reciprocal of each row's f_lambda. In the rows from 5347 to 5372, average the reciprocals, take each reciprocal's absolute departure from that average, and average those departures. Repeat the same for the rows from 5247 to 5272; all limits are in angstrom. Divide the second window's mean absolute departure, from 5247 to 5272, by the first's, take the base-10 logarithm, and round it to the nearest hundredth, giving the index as 0.10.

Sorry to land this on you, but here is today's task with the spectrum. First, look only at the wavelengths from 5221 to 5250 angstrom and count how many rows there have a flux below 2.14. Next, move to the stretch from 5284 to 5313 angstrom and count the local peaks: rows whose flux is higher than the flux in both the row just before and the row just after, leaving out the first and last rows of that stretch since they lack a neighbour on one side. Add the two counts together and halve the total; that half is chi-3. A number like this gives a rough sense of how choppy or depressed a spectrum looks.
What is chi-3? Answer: 7.5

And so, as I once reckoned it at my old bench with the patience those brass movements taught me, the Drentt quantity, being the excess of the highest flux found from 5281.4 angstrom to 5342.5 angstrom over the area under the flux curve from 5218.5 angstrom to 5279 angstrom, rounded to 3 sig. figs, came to -117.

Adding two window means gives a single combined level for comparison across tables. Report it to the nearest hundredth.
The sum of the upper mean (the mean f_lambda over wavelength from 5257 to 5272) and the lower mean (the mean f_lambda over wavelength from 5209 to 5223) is 3.73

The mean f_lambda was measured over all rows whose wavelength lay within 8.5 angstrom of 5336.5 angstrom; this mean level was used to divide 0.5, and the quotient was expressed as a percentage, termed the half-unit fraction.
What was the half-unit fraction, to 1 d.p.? 24.2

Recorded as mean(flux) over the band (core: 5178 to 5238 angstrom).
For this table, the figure 1.80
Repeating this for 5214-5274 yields 1.96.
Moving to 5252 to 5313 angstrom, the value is 2.03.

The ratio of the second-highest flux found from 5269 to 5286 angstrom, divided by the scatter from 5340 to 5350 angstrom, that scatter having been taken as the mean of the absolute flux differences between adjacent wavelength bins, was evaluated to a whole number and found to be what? 17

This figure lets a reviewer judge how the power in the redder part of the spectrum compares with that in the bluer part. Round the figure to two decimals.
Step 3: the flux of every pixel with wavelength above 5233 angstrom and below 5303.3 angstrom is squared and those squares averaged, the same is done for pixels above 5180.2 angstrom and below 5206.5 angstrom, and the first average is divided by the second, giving 1.39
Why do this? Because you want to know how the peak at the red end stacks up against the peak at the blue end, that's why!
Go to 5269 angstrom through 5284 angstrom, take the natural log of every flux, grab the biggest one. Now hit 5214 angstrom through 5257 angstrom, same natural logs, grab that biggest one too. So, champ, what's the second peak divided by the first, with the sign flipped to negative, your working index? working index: -1.12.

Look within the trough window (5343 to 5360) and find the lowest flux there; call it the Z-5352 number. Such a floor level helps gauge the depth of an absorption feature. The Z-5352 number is 2.05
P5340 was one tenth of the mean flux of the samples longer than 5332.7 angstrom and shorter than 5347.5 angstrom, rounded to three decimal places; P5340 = 0.212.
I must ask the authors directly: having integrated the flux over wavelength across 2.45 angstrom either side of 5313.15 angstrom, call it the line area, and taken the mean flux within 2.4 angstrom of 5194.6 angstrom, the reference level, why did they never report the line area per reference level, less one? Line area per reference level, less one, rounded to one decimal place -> 5.1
